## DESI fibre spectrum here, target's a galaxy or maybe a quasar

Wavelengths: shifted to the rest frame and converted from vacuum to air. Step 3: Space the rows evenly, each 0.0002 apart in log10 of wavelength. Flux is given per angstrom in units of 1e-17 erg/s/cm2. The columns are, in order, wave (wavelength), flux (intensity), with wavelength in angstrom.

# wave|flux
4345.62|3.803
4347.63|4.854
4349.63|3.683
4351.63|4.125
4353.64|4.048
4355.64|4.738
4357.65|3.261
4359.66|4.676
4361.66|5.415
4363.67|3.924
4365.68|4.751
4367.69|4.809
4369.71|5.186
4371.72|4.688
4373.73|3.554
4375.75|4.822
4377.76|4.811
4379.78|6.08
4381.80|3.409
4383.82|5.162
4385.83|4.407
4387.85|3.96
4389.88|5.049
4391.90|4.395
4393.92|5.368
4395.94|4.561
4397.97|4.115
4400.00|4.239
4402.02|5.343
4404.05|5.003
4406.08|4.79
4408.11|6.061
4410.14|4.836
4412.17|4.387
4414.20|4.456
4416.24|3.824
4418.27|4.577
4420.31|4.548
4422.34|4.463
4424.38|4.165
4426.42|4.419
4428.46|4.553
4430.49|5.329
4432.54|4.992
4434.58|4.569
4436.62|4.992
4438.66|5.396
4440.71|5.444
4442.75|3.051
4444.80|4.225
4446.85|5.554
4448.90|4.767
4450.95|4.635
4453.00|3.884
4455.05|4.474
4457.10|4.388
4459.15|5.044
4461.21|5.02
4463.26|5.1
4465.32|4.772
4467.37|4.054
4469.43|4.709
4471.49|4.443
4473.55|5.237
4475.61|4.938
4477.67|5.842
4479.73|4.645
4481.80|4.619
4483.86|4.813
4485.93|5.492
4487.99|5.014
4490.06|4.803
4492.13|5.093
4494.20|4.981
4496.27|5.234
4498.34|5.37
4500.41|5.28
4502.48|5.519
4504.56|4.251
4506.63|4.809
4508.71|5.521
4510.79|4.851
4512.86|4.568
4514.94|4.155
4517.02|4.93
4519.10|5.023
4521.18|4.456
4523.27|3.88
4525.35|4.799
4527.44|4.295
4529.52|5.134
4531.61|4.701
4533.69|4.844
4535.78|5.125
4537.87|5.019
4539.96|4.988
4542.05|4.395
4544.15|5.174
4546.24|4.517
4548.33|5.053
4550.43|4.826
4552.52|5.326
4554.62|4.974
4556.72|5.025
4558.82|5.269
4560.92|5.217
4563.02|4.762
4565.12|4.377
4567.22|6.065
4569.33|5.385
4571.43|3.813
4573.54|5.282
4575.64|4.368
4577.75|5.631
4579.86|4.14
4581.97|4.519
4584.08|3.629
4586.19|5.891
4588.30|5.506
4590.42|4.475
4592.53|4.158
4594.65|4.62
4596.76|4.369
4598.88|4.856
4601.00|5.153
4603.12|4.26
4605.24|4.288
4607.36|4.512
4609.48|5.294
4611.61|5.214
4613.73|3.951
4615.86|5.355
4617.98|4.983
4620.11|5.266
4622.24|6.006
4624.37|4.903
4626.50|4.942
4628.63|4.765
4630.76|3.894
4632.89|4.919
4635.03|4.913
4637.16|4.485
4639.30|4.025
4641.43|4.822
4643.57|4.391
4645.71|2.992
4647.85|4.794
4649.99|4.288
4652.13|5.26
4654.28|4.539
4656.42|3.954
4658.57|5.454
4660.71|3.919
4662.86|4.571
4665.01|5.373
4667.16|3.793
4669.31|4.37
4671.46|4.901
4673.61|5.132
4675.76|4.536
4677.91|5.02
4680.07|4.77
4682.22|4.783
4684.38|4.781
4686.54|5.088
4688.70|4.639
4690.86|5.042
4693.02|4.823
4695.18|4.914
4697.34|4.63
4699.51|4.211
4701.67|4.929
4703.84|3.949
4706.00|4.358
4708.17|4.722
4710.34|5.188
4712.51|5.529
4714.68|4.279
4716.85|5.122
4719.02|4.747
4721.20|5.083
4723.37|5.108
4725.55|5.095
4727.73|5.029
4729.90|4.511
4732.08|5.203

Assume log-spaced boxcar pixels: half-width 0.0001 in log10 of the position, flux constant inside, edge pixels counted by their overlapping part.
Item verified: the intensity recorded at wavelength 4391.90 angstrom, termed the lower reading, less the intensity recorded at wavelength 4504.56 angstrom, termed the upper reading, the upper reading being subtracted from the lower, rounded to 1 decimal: 0.1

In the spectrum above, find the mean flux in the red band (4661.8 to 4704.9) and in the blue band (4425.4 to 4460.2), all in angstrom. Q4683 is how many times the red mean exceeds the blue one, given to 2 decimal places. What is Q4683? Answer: 1.01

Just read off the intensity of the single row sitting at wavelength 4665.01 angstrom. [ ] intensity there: 5.373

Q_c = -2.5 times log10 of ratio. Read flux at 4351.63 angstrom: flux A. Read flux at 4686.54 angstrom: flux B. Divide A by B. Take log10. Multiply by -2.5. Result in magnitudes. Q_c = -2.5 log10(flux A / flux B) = 0.23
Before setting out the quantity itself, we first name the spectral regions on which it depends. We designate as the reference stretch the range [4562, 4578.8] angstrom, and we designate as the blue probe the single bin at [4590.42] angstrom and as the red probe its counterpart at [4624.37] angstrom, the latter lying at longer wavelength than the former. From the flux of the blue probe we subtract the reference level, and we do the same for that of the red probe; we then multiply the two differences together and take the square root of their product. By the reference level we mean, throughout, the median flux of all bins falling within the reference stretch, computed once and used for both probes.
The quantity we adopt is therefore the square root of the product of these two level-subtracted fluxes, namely 0.26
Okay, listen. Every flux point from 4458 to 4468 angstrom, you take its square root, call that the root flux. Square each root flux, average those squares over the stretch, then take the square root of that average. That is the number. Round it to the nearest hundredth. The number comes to 2.19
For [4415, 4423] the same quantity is 2.09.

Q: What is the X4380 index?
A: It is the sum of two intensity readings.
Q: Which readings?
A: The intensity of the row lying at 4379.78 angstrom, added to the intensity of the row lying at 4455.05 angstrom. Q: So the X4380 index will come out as 10.6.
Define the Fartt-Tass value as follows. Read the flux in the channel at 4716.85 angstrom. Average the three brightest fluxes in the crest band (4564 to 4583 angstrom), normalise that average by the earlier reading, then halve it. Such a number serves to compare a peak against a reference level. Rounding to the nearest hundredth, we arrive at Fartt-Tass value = 0.56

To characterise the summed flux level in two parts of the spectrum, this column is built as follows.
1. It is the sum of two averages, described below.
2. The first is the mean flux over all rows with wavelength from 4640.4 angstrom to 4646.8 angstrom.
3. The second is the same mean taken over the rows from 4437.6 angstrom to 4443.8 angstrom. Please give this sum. 8.7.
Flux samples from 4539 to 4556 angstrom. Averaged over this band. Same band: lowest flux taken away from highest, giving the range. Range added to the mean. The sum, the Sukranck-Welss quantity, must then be 5.84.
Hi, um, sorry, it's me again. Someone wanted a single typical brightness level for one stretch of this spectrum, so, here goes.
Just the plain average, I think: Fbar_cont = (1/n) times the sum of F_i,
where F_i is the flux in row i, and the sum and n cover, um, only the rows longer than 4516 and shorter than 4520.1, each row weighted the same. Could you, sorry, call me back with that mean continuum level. 4.98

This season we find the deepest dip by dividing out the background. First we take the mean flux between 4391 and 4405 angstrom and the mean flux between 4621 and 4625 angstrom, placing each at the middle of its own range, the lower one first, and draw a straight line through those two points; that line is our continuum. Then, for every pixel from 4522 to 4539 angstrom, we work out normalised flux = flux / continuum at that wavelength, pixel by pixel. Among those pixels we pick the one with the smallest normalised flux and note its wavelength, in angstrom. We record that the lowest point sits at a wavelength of 4523.27 angstrom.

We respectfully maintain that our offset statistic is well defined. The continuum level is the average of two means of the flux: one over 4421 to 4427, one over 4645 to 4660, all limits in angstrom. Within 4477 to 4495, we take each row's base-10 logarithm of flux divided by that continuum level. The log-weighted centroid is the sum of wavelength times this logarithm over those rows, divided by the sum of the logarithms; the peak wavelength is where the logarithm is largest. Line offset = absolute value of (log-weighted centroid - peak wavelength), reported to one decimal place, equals 7.8 angstrom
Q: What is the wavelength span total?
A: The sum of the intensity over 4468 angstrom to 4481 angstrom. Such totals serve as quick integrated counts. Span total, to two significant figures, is 30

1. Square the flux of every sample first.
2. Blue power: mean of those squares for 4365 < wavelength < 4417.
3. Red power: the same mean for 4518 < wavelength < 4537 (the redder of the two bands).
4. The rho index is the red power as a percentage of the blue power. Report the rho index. 99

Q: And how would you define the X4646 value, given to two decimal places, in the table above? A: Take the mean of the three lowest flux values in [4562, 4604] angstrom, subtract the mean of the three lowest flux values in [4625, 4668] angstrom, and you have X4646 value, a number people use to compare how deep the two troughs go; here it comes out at 0.30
